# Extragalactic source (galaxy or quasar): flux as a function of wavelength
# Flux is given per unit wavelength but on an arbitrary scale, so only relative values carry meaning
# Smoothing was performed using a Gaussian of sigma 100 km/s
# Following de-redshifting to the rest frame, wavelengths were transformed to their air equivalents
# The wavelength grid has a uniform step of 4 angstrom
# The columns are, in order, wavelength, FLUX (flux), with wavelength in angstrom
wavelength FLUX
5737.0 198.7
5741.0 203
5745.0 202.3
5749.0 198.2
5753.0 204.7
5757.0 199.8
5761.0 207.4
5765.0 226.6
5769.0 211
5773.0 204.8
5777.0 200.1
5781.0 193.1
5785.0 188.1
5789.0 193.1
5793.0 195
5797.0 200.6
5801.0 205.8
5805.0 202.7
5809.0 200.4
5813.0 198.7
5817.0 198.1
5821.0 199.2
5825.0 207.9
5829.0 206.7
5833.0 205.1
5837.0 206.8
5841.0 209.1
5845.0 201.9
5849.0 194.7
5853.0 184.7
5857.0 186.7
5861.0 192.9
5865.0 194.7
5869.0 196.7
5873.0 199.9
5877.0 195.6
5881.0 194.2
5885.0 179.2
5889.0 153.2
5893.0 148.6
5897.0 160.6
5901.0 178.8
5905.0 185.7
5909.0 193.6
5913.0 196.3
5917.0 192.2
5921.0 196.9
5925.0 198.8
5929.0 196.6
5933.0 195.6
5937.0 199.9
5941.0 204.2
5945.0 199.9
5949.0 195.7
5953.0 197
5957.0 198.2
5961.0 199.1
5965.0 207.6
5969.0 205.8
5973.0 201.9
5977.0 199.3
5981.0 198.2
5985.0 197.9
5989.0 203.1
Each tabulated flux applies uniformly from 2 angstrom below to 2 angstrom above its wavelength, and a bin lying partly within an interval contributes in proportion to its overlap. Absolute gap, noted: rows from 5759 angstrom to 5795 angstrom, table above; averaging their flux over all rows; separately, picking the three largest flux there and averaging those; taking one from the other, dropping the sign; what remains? 13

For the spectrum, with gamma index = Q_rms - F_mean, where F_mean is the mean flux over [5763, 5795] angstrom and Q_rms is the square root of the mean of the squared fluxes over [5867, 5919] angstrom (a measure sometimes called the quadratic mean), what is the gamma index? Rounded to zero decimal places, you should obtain -18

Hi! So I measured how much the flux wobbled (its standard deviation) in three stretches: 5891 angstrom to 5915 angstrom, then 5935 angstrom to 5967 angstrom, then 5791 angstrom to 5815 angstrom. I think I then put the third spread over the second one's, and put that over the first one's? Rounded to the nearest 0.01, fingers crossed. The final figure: 0.05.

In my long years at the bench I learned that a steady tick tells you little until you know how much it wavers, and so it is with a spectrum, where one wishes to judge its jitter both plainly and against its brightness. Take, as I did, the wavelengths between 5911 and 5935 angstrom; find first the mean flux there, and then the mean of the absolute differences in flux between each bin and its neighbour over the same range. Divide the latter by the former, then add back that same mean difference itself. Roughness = 2.8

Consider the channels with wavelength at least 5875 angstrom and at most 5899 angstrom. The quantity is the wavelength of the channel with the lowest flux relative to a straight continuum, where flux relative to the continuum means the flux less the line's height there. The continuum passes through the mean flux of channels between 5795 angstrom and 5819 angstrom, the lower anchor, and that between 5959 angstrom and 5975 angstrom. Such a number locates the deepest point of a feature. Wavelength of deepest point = 5893.0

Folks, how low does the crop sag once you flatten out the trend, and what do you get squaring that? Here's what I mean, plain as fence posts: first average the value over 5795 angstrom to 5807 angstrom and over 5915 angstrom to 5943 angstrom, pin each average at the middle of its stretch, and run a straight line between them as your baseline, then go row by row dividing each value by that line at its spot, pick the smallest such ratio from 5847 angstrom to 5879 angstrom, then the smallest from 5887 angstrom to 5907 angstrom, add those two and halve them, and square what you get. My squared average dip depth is 0.693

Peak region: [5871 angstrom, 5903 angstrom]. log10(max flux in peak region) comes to 2.30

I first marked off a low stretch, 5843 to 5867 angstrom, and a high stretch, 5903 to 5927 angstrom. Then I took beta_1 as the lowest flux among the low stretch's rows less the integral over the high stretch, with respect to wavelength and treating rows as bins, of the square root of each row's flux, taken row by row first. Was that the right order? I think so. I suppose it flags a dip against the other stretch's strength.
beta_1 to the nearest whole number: -149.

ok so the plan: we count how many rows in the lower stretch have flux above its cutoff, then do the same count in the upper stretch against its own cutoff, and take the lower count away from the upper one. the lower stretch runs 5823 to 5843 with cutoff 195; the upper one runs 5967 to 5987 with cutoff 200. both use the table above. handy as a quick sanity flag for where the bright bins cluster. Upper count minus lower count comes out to -3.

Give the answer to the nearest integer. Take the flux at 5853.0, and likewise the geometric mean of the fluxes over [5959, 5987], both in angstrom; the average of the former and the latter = 193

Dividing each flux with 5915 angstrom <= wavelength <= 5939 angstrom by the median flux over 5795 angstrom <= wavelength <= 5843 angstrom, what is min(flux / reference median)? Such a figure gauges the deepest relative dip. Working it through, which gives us 0.94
